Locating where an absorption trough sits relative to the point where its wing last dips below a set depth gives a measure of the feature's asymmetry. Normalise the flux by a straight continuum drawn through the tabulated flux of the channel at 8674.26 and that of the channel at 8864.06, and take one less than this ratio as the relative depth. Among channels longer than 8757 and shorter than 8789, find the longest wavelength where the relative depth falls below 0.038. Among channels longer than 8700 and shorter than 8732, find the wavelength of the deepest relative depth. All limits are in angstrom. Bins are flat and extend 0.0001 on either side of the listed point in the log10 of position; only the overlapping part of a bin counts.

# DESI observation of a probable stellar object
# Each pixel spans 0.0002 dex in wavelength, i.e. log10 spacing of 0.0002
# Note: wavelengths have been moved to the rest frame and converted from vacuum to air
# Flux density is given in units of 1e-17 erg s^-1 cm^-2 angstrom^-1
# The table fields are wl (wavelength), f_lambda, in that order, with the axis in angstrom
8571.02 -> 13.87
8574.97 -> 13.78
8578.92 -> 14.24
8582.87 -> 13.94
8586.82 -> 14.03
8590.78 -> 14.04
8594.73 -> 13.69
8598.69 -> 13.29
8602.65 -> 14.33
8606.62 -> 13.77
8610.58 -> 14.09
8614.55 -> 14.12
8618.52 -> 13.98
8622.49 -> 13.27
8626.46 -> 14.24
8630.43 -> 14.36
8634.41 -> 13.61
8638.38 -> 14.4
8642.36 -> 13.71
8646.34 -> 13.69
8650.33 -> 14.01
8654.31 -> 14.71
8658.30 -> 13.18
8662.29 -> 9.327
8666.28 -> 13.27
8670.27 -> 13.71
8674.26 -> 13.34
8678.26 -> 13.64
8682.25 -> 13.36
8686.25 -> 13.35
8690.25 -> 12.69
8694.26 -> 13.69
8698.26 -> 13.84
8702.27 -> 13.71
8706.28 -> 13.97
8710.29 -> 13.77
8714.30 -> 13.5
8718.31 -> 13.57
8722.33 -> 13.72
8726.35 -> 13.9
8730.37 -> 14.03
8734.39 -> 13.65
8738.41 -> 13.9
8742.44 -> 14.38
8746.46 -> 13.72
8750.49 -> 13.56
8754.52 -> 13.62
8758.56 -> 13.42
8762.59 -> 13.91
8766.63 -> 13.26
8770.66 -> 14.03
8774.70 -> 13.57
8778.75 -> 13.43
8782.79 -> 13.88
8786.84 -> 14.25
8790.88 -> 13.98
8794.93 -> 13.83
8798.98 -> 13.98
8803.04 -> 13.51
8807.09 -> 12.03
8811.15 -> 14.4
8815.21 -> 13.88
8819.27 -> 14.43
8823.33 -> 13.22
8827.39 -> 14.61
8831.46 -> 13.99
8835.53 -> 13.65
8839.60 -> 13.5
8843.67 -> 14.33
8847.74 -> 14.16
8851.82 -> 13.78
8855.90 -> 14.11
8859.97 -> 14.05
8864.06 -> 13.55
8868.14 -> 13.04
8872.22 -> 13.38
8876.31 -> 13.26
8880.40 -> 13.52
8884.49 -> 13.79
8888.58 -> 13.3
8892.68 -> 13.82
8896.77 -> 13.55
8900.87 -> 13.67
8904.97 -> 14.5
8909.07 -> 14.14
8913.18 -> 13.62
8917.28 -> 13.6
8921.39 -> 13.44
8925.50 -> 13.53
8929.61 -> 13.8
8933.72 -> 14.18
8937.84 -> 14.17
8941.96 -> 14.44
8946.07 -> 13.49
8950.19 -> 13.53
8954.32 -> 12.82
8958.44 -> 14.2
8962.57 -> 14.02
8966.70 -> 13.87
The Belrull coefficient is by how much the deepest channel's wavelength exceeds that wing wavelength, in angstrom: -68.5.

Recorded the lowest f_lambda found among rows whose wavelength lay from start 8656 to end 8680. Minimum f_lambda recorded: 9.327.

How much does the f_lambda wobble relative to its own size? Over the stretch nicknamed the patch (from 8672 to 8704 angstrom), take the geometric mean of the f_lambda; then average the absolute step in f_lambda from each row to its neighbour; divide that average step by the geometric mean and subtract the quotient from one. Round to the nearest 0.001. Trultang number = 0.973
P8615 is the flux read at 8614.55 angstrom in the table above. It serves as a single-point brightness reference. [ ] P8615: 14.12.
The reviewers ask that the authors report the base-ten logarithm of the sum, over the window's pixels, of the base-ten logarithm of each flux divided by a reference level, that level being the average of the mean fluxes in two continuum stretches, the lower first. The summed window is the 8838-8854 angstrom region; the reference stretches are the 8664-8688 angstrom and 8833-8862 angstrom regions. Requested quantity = -1.5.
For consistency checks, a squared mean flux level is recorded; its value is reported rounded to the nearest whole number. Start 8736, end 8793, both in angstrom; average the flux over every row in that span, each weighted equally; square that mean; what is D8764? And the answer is 190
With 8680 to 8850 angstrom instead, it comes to 189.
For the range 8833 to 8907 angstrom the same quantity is 188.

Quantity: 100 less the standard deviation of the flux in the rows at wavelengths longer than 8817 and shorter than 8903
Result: 99.6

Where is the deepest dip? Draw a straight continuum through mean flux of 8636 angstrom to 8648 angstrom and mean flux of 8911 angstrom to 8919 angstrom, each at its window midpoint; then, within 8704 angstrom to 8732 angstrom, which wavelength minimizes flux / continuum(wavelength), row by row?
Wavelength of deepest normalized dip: 8714.30 angstrom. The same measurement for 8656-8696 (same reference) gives 8662.29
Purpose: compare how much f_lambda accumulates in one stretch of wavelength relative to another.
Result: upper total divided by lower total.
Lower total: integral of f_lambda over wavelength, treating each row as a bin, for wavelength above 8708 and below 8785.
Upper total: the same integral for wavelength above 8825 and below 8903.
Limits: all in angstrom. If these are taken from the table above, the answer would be 1.01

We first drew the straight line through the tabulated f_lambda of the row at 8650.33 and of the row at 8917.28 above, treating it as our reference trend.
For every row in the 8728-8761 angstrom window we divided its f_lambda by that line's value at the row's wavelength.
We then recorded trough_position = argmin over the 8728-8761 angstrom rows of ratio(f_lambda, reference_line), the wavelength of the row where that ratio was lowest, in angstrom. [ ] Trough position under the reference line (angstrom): 8758.56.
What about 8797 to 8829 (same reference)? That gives 8807.09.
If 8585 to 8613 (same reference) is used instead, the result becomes 8598.69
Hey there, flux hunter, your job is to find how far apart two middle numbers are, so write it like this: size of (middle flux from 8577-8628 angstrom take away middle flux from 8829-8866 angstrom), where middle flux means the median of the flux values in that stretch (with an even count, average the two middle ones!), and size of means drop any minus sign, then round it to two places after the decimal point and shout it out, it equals 0.04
